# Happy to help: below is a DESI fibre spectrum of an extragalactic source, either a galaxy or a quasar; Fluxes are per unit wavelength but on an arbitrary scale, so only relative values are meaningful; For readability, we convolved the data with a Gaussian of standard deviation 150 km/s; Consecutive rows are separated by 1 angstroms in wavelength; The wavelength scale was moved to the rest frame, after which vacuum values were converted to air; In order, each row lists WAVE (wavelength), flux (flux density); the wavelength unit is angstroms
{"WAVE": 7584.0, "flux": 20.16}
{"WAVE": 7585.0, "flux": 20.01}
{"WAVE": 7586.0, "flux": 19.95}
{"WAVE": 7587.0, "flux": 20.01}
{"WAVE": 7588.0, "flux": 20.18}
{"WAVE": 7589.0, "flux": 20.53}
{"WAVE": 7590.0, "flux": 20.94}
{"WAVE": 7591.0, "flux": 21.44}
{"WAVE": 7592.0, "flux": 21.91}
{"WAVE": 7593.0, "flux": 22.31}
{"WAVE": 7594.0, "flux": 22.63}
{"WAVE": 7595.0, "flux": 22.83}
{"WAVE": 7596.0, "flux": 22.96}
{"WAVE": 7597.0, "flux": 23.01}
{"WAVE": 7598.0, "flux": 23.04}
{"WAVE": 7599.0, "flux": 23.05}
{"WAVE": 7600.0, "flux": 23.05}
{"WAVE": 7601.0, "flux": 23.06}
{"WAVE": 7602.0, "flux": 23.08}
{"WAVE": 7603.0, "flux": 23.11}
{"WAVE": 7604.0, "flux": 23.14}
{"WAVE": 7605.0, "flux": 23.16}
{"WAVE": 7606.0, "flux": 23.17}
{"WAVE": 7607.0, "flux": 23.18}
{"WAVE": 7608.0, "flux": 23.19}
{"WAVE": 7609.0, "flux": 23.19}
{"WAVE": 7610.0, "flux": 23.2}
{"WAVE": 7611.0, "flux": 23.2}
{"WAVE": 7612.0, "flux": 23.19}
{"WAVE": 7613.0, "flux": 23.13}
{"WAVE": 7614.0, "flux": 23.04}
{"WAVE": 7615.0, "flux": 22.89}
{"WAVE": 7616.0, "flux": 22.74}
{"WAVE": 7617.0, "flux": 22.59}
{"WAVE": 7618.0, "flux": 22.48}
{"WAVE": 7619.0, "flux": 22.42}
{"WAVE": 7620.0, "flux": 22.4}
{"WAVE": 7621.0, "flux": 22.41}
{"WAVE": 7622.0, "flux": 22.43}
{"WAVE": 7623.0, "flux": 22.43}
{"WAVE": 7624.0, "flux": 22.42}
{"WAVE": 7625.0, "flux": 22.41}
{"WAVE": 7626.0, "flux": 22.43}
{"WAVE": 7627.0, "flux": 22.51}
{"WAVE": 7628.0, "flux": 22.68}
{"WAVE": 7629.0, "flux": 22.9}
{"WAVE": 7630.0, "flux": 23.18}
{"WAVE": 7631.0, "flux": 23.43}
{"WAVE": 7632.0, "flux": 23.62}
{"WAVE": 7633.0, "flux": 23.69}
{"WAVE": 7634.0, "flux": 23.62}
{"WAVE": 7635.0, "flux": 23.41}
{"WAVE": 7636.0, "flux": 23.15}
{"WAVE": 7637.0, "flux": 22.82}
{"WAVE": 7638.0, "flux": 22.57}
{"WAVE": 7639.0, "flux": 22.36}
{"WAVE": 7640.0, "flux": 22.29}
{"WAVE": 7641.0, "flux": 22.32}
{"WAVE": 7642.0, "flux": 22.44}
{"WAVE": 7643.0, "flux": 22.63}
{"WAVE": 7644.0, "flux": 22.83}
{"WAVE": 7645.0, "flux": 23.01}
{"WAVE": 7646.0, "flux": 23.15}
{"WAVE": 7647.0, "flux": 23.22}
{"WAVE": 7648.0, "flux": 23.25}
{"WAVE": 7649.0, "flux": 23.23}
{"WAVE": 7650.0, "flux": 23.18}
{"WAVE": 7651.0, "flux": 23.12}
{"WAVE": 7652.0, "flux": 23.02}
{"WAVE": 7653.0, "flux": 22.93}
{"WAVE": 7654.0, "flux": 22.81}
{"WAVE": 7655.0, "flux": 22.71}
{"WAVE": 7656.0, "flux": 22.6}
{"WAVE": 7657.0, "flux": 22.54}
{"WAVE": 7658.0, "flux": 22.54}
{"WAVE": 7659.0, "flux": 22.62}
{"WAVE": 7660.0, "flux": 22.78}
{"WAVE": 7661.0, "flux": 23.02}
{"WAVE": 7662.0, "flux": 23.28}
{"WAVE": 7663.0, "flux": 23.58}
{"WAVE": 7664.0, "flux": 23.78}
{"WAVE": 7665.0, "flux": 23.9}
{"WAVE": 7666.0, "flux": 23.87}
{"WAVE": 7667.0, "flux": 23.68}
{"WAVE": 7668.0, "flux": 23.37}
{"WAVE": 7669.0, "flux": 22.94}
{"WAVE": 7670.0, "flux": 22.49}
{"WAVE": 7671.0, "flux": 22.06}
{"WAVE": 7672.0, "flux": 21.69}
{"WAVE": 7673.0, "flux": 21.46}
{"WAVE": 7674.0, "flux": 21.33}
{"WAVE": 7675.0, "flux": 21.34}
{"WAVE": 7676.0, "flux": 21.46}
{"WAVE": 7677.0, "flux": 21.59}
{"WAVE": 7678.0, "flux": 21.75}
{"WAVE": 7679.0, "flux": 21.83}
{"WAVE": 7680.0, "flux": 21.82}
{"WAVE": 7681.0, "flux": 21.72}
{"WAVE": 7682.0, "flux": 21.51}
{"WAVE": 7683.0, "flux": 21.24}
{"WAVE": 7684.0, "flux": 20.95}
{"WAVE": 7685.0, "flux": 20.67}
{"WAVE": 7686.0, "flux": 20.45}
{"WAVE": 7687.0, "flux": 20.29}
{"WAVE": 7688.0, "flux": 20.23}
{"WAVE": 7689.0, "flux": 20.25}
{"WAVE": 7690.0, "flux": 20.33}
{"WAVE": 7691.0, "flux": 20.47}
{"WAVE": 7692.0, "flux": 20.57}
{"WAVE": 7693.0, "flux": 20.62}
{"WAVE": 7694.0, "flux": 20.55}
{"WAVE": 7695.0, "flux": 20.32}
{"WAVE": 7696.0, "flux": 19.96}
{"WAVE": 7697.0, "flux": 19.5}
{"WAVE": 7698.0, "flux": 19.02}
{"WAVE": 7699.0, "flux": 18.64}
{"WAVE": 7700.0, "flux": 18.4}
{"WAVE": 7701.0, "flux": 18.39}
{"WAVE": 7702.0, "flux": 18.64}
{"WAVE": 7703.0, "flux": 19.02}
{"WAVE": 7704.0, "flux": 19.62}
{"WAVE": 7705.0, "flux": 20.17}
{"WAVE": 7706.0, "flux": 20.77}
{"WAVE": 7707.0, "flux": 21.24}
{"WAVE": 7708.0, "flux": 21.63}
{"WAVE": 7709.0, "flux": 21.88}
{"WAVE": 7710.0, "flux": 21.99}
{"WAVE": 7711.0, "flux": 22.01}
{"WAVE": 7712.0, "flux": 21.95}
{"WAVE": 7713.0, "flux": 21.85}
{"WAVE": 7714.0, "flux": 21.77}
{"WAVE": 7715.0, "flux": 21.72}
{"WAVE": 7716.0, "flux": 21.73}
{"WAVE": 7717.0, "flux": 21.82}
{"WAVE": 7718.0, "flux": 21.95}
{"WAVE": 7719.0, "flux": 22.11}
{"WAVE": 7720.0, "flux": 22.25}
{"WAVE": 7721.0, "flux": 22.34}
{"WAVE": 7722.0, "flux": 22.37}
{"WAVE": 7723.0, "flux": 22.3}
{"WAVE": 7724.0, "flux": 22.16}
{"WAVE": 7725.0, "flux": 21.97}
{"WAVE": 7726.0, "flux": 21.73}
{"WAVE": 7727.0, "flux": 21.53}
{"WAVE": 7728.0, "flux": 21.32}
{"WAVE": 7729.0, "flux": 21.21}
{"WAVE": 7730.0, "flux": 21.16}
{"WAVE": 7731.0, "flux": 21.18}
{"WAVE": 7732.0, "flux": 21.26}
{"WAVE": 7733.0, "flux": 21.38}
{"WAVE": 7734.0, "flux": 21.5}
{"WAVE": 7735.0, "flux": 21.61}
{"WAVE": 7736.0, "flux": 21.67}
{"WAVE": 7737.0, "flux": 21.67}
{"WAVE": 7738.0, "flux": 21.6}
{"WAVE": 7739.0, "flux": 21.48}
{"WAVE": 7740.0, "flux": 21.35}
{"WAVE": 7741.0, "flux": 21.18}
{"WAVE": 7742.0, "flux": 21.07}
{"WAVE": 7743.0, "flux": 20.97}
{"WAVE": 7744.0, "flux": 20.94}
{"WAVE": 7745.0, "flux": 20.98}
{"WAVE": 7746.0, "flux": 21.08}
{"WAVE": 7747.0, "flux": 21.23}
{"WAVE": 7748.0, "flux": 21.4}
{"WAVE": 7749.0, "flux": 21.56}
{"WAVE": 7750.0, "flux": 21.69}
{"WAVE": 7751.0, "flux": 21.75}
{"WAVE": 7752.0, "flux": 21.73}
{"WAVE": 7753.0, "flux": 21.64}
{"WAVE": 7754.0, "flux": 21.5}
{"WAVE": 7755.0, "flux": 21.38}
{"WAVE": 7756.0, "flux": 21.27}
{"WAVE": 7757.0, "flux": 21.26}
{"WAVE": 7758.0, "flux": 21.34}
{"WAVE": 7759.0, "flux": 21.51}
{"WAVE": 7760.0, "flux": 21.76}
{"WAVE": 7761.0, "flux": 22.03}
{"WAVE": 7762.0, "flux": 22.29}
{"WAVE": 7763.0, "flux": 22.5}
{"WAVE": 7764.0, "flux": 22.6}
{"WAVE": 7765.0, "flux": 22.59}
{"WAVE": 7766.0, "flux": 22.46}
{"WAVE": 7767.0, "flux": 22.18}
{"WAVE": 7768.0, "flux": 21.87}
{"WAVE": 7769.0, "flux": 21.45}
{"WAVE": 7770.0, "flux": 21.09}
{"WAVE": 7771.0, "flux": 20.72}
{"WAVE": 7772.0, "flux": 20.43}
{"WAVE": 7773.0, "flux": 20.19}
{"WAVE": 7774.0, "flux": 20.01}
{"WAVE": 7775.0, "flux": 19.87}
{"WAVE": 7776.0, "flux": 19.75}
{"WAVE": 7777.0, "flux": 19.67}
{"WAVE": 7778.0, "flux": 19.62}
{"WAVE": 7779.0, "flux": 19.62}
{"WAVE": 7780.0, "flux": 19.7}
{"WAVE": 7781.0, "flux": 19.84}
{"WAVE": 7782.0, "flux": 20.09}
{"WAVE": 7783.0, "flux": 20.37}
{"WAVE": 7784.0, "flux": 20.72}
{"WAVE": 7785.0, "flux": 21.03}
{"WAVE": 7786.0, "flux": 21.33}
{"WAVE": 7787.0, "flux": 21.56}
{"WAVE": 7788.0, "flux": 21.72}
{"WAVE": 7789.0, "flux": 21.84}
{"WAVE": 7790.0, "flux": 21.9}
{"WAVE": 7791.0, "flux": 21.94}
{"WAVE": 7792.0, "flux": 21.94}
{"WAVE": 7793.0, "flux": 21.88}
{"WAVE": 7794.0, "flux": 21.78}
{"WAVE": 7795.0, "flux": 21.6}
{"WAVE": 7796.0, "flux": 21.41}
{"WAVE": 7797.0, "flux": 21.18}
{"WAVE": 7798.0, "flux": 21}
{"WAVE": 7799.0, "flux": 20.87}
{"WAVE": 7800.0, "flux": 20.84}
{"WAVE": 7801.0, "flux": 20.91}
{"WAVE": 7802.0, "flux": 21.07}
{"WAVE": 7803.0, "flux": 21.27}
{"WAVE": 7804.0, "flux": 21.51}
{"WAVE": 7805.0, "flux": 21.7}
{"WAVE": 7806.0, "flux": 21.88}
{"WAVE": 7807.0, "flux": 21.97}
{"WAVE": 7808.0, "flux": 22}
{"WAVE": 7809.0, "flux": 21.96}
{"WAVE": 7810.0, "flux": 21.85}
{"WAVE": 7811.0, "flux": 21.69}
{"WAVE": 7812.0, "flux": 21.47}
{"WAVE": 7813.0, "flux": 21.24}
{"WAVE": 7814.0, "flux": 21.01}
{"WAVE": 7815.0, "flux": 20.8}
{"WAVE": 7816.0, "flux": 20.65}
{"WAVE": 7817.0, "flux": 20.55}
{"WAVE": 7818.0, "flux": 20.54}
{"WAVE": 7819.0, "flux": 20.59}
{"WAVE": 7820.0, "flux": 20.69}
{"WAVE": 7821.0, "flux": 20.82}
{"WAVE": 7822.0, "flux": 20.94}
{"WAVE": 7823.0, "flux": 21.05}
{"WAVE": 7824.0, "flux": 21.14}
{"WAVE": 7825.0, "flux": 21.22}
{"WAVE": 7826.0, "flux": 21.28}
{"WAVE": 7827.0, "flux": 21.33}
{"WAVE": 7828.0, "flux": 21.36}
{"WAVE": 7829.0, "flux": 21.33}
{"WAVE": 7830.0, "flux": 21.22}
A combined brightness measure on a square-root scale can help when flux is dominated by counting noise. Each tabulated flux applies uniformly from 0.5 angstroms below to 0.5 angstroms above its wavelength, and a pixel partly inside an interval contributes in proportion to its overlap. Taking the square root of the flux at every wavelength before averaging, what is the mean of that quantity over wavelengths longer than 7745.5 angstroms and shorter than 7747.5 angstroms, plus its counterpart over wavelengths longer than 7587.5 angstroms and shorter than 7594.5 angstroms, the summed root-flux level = 9.23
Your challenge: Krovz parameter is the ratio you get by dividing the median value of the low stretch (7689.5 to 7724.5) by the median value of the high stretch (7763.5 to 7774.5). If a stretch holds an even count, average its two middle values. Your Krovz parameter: 0.990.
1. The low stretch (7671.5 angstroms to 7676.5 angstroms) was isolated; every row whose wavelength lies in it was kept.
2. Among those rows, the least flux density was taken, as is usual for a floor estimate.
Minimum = 21.33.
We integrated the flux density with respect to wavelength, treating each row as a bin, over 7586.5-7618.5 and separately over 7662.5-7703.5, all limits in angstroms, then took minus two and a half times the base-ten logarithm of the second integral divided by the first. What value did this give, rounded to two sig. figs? -0.20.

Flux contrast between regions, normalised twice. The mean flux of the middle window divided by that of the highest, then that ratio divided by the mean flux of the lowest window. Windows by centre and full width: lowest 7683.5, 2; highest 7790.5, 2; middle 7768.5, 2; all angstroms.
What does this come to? 0.047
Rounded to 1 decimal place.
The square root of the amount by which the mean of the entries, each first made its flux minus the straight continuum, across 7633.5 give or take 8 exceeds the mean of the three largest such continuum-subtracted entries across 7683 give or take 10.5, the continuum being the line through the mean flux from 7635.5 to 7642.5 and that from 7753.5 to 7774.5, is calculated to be 0.9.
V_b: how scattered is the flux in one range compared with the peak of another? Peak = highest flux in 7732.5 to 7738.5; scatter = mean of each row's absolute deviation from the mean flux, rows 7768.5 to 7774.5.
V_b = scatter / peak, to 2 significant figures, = 0.020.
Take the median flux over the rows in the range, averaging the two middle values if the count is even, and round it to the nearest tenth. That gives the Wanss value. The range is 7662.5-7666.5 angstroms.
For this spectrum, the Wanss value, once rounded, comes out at 23.8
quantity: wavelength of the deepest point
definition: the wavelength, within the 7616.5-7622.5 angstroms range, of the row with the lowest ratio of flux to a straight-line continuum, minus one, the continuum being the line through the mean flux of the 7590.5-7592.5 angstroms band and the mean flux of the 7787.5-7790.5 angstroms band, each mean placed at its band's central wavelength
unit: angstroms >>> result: 7620.0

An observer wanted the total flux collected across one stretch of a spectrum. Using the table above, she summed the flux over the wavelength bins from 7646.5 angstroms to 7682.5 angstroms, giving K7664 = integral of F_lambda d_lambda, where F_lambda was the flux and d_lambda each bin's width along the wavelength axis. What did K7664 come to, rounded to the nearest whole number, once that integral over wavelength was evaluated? 814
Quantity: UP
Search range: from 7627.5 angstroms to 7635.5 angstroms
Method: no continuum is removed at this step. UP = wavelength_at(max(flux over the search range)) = 7633.0 angstroms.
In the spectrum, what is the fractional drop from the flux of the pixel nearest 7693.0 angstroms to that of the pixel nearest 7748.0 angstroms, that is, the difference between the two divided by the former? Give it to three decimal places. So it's -0.038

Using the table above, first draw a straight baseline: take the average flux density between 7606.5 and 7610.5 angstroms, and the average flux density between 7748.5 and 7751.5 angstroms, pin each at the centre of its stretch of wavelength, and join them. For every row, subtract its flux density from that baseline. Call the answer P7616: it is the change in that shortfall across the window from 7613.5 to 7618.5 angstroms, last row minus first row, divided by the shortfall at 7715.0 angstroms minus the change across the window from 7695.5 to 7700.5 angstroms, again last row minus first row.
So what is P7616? -0.4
